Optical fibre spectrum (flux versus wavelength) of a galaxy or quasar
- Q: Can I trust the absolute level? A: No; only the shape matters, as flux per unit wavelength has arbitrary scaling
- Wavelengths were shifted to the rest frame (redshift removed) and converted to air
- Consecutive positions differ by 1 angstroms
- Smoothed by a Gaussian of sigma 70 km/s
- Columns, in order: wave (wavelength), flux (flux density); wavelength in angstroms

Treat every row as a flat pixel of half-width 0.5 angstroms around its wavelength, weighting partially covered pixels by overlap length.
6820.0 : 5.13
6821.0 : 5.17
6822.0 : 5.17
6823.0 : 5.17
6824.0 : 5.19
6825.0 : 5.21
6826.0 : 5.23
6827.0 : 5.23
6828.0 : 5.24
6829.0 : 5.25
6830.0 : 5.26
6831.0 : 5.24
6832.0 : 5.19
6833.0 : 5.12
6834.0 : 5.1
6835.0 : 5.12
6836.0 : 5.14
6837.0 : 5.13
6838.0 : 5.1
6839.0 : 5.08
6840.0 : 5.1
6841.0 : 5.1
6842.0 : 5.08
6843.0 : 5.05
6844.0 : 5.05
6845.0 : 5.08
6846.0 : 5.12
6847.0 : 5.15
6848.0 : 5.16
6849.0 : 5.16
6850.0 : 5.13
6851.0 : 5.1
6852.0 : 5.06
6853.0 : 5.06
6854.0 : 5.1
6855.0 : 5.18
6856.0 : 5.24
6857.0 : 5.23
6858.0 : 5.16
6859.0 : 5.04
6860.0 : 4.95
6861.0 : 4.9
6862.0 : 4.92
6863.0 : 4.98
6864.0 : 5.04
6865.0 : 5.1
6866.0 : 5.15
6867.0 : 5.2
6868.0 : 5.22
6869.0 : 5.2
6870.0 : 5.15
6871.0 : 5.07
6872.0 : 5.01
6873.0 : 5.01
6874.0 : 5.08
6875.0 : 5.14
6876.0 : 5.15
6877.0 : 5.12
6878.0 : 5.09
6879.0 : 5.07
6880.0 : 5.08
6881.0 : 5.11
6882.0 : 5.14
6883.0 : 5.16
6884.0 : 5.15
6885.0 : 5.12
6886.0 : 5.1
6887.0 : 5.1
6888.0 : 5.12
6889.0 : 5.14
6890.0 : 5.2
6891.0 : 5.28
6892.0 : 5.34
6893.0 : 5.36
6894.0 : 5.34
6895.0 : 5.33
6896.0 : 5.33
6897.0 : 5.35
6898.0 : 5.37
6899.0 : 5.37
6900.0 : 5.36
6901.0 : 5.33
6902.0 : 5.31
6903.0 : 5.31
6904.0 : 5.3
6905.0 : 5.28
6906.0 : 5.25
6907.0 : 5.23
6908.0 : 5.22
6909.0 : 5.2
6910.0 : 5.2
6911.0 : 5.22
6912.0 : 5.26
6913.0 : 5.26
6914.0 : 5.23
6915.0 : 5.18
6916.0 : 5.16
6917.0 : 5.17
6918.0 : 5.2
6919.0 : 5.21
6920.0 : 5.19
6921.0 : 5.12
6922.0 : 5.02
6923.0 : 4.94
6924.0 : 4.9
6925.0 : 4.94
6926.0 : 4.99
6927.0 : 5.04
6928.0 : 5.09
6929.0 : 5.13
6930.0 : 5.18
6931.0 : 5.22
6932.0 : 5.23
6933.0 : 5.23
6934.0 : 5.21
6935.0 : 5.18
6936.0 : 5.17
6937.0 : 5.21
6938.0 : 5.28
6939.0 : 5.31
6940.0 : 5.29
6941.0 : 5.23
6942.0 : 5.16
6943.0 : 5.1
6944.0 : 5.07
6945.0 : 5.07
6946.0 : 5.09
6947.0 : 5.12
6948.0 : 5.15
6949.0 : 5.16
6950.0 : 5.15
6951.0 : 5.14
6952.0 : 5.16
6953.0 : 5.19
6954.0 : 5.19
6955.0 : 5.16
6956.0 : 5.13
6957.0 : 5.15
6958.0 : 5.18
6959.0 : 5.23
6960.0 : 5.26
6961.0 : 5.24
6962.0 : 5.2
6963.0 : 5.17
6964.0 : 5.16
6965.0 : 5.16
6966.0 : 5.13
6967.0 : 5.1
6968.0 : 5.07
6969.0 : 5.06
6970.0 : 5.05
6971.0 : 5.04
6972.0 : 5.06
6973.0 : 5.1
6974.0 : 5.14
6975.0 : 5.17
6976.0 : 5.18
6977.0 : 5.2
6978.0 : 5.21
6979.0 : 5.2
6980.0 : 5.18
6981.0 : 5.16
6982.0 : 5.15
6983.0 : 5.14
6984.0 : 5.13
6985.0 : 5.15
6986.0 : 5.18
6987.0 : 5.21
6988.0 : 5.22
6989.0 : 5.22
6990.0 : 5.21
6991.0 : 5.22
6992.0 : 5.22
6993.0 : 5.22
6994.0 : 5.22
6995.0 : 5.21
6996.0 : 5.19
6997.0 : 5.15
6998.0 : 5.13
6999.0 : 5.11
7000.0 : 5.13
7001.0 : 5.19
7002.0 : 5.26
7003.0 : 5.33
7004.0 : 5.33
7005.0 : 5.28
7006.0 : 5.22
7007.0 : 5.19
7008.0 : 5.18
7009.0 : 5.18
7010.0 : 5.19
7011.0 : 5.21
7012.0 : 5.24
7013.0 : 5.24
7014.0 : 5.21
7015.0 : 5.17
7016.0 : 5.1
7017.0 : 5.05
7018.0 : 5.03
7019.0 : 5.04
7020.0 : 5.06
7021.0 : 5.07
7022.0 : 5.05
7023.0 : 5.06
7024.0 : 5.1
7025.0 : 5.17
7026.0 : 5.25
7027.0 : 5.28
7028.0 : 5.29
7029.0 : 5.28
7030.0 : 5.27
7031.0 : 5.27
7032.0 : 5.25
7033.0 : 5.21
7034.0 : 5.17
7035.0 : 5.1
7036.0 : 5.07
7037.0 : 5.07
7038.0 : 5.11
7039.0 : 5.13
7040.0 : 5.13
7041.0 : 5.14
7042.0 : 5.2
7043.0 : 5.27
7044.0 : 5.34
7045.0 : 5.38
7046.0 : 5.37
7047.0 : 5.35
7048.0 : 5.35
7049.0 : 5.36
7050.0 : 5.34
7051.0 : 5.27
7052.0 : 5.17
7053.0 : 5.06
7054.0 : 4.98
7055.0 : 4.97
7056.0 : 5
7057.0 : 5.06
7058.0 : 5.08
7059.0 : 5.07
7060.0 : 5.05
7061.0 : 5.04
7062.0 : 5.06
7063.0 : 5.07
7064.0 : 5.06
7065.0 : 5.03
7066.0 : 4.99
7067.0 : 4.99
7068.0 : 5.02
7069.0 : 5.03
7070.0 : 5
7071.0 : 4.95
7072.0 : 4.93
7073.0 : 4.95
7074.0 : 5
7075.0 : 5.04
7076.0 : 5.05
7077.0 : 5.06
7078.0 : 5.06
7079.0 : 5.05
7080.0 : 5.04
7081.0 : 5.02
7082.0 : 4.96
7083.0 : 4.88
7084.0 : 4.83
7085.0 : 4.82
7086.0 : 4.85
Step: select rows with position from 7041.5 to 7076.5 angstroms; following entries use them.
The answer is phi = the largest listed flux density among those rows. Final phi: 5.38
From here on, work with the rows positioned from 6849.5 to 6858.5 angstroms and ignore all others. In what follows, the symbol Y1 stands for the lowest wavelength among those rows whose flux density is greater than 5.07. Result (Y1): 6850.0 angstroms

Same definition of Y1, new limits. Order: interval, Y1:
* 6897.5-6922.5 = 6898.0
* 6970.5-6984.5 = 6973.0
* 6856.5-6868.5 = 6857.0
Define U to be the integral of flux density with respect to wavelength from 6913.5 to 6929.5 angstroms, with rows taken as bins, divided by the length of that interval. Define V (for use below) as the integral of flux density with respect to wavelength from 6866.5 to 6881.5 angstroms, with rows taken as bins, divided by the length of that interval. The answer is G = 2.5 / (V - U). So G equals 132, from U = 5.09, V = 5.11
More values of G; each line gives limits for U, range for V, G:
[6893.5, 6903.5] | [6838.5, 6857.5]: -11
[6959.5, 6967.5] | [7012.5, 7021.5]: -36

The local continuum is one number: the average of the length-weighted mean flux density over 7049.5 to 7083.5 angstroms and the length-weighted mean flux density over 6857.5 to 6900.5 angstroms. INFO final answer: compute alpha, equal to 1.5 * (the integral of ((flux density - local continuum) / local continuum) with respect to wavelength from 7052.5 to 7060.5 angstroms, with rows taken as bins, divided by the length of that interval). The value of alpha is -0.02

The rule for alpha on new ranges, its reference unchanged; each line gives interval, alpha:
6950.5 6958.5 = 0.02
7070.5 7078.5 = -0.03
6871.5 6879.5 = 0.00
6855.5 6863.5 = -0.01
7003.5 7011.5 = 0.04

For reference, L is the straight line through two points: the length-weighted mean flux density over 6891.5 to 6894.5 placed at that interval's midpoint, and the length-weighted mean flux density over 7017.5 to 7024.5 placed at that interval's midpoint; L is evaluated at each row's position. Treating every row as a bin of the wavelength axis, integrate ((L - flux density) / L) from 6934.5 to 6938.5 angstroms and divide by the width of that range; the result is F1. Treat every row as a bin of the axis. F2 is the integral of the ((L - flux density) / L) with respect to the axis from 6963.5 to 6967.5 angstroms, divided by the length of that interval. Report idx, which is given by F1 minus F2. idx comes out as -0.001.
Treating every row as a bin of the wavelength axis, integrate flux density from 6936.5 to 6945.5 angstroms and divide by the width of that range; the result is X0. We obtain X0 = 5.19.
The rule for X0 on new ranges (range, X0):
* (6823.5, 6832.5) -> 5.23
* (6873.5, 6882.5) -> 5.11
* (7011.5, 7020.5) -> 5.13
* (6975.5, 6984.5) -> 5.17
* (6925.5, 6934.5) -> 5.15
